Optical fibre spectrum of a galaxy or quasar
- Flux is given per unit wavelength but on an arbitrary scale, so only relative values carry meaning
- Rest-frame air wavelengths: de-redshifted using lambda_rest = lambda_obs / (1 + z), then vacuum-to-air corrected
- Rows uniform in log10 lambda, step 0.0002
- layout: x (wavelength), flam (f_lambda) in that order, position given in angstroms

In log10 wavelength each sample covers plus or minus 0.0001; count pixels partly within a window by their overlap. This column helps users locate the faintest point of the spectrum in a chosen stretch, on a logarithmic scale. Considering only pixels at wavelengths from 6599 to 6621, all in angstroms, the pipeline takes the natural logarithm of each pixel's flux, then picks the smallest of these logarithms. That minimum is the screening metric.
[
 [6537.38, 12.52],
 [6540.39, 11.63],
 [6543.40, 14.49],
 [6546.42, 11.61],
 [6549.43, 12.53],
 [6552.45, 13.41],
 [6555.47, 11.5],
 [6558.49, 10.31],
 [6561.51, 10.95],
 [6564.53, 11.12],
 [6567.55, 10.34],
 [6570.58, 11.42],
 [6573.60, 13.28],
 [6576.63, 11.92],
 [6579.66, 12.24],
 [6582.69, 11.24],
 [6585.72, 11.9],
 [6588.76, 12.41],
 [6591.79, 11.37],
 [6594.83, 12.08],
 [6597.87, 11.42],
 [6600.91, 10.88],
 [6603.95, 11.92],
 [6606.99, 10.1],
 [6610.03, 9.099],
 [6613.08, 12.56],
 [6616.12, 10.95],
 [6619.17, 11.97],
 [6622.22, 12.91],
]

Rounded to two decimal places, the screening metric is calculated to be 2.21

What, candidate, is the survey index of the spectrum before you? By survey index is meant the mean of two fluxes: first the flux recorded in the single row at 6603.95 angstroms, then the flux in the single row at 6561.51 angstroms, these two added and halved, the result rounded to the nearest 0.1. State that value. 11.4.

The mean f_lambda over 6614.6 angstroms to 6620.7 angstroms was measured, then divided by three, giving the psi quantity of 3.8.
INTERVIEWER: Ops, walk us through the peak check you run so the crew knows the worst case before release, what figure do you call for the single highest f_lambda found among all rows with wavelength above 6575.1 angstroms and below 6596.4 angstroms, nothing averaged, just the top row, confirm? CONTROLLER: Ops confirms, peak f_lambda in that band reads 12.41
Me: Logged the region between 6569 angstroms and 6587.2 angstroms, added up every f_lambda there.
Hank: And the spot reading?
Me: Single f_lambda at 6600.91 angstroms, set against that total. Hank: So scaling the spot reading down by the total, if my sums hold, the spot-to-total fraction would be 0.151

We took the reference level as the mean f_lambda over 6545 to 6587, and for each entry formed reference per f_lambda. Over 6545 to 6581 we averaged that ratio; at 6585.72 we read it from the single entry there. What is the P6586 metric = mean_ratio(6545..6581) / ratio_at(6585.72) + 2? 3.02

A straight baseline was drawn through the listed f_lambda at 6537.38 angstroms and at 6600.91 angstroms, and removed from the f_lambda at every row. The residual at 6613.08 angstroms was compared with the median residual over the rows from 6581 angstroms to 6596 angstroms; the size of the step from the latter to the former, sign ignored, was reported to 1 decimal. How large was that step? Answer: 1.4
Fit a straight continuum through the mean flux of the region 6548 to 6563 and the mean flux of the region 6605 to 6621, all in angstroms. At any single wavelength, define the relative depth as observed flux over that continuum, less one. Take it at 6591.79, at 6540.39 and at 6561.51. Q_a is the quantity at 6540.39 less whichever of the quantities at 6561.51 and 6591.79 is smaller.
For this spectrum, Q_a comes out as 0.0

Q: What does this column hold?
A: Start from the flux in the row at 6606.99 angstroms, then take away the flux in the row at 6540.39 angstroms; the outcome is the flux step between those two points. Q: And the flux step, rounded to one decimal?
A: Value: -1.5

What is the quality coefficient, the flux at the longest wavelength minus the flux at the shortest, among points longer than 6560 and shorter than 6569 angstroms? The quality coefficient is -0.6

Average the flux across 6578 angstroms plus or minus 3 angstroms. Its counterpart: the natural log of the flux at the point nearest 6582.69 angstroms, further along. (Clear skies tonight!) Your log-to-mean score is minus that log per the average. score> -0.200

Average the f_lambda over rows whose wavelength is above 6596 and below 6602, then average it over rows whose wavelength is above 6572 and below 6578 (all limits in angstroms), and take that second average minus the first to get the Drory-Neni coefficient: 1.4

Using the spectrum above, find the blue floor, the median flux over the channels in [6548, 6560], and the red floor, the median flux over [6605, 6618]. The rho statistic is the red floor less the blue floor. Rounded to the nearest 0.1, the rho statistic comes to -1.5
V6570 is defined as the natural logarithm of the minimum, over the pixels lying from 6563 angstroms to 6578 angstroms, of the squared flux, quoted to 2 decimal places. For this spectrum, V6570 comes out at 4.67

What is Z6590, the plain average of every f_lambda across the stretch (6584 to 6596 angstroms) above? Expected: 11.9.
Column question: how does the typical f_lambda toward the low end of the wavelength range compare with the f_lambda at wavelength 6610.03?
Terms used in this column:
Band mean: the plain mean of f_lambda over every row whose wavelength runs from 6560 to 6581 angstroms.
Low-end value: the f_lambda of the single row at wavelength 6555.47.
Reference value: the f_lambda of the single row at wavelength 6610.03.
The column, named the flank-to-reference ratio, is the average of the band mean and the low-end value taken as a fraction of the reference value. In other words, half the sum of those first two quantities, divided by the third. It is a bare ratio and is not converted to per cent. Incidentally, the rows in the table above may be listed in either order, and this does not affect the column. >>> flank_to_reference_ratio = 1.3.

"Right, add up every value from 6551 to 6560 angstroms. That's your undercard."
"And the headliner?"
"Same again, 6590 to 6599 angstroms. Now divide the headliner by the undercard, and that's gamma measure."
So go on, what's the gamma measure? 0.99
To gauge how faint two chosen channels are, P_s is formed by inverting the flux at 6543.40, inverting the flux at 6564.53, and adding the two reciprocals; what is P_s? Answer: 0.159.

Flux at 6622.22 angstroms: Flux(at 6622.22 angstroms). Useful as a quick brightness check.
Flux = 12.91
